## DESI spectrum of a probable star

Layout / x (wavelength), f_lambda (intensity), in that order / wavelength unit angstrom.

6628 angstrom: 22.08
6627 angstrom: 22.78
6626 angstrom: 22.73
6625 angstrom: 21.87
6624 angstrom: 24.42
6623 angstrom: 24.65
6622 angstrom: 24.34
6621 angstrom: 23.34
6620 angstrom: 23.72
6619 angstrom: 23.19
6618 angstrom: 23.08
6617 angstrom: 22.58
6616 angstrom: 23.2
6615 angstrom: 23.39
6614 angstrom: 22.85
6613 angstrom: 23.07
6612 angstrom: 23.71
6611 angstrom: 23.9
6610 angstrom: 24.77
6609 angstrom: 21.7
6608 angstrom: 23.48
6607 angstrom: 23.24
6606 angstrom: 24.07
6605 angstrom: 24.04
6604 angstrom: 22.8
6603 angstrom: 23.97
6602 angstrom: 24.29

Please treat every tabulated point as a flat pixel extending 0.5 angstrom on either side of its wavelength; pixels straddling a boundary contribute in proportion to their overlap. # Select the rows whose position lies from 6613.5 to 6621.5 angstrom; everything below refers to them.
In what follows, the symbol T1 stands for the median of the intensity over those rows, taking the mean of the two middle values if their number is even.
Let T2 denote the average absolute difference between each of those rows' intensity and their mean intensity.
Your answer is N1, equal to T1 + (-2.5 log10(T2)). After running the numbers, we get 24.7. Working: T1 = 23.2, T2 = 0.25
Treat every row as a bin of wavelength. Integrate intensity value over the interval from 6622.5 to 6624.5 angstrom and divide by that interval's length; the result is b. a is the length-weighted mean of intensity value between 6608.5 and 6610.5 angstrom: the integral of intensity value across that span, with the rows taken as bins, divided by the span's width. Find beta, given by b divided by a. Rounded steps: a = 23.2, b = 24.5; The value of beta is 1.06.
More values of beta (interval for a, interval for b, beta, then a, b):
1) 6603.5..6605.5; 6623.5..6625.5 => 0.99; 23.4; 23.1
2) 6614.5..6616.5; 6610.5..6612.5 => 1.02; 23.3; 23.8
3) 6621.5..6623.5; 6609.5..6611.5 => 0.99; 24.5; 24.3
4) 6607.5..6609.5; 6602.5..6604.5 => 1.04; 22.6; 23.4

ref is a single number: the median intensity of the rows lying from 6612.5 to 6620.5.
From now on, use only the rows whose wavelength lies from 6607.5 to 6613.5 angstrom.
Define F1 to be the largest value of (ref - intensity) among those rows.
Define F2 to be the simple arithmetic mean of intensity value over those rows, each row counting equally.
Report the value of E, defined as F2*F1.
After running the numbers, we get 34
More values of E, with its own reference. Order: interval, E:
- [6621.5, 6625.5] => 30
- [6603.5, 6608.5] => 8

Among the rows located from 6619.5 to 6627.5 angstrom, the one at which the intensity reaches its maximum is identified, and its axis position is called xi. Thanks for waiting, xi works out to 6623 angstrom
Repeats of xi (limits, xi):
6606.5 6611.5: 6610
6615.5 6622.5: 6622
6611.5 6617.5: 6612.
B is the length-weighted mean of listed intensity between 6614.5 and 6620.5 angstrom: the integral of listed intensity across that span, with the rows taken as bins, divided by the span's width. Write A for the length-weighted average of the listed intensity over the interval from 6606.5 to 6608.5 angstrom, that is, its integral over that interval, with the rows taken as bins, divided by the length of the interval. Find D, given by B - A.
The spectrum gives -0.17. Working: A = 23.4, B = 23.2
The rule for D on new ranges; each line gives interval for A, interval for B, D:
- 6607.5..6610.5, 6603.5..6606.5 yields 0.32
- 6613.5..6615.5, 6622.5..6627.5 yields 0.17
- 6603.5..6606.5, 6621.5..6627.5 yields -0.17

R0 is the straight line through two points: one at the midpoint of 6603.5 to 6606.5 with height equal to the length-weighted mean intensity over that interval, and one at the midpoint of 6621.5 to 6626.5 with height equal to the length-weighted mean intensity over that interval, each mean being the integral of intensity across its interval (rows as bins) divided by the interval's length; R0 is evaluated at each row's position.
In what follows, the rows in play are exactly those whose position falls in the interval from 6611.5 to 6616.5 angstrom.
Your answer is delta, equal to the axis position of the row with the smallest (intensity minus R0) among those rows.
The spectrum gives 6614 angstrom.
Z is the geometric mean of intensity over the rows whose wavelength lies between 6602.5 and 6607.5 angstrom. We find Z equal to 23.6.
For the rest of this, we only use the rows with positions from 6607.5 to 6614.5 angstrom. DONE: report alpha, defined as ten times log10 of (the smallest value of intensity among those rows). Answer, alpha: 13.4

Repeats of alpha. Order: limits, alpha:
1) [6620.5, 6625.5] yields 13.4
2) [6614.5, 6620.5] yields 13.5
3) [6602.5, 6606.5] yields 13.6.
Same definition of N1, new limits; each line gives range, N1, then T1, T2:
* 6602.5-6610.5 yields 24.1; 23.7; 0.70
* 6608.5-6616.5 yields 23.8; 23.3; 0.62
